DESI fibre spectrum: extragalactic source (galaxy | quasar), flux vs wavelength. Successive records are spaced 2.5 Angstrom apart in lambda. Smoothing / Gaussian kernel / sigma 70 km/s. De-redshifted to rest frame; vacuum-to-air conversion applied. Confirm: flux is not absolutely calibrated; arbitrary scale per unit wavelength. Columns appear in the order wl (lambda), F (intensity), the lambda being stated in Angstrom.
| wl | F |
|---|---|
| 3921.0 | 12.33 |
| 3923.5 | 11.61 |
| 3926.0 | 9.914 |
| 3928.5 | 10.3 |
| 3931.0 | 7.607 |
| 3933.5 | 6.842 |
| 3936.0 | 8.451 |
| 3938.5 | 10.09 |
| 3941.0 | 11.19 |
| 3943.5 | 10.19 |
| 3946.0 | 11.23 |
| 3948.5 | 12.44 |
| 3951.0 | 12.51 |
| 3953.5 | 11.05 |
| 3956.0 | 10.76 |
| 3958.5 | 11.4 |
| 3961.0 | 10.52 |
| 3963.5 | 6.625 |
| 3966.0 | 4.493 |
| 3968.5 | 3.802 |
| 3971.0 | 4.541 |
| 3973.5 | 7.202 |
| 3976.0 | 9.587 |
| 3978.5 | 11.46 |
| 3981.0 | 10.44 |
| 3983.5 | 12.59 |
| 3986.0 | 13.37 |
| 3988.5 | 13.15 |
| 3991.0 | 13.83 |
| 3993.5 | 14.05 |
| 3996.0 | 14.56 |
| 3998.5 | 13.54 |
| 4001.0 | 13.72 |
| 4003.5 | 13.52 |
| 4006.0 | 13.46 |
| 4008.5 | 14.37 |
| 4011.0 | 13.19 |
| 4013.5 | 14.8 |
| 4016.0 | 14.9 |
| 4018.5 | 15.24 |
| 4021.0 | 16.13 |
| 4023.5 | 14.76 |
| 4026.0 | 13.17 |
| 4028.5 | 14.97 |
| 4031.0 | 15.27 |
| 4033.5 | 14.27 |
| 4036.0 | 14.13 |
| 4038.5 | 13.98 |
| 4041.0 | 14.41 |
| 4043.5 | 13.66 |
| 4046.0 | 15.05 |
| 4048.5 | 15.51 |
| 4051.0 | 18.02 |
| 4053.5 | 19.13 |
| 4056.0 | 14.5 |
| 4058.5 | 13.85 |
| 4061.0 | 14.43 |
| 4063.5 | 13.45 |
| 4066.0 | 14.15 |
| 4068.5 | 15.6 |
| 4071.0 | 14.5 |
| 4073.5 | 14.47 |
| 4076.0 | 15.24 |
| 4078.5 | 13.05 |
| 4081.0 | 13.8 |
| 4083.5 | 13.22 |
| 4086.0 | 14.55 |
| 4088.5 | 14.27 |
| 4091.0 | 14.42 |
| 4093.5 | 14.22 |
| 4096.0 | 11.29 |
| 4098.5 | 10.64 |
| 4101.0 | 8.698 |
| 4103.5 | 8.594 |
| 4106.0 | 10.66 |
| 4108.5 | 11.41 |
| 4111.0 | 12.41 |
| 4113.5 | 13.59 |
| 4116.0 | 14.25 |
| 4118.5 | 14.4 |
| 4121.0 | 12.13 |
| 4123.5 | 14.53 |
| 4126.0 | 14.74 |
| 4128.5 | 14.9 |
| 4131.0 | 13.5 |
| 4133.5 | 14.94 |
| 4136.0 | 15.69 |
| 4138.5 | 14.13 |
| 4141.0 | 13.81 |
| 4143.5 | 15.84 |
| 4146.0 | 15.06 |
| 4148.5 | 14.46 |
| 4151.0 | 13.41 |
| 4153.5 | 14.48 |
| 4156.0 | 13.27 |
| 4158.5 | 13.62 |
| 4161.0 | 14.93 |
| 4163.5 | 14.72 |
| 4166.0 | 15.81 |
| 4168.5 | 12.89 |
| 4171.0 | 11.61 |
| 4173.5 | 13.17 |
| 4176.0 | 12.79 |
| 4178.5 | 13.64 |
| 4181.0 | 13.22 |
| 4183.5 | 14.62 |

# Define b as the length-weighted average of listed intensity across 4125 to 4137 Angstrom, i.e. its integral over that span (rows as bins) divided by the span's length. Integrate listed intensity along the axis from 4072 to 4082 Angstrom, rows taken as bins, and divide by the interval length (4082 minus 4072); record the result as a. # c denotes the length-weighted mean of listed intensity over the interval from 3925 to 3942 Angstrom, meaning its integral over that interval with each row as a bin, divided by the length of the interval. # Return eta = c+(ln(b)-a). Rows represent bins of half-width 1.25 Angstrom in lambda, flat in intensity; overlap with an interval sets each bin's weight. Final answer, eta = -2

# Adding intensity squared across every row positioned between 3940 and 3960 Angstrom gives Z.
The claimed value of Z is 1034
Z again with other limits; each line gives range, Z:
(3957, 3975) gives 392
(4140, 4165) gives 2068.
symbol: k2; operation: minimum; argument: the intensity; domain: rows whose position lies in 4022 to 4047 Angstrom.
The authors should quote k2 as 13.17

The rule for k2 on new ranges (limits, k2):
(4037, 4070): 13.45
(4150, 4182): 11.61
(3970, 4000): 4.541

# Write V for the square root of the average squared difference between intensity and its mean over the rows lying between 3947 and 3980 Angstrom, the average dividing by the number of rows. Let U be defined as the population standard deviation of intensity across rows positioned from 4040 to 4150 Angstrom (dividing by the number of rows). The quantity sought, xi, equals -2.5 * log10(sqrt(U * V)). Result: -0.97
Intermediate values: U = 1.9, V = 3.1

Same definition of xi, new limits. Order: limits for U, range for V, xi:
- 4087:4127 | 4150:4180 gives -0.43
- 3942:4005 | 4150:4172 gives -0.71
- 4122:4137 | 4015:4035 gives 0.35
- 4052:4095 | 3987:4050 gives -0.02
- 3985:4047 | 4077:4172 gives -0.16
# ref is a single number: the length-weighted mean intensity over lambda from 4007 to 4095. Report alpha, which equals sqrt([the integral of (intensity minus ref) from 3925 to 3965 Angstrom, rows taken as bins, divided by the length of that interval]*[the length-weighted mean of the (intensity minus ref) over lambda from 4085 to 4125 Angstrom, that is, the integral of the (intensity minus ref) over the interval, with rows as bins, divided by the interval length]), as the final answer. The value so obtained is 3.1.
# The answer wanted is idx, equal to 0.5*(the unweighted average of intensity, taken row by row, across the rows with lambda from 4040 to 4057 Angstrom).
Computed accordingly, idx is 7.9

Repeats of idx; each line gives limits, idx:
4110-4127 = 6.9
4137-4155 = 7.2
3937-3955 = 5.6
